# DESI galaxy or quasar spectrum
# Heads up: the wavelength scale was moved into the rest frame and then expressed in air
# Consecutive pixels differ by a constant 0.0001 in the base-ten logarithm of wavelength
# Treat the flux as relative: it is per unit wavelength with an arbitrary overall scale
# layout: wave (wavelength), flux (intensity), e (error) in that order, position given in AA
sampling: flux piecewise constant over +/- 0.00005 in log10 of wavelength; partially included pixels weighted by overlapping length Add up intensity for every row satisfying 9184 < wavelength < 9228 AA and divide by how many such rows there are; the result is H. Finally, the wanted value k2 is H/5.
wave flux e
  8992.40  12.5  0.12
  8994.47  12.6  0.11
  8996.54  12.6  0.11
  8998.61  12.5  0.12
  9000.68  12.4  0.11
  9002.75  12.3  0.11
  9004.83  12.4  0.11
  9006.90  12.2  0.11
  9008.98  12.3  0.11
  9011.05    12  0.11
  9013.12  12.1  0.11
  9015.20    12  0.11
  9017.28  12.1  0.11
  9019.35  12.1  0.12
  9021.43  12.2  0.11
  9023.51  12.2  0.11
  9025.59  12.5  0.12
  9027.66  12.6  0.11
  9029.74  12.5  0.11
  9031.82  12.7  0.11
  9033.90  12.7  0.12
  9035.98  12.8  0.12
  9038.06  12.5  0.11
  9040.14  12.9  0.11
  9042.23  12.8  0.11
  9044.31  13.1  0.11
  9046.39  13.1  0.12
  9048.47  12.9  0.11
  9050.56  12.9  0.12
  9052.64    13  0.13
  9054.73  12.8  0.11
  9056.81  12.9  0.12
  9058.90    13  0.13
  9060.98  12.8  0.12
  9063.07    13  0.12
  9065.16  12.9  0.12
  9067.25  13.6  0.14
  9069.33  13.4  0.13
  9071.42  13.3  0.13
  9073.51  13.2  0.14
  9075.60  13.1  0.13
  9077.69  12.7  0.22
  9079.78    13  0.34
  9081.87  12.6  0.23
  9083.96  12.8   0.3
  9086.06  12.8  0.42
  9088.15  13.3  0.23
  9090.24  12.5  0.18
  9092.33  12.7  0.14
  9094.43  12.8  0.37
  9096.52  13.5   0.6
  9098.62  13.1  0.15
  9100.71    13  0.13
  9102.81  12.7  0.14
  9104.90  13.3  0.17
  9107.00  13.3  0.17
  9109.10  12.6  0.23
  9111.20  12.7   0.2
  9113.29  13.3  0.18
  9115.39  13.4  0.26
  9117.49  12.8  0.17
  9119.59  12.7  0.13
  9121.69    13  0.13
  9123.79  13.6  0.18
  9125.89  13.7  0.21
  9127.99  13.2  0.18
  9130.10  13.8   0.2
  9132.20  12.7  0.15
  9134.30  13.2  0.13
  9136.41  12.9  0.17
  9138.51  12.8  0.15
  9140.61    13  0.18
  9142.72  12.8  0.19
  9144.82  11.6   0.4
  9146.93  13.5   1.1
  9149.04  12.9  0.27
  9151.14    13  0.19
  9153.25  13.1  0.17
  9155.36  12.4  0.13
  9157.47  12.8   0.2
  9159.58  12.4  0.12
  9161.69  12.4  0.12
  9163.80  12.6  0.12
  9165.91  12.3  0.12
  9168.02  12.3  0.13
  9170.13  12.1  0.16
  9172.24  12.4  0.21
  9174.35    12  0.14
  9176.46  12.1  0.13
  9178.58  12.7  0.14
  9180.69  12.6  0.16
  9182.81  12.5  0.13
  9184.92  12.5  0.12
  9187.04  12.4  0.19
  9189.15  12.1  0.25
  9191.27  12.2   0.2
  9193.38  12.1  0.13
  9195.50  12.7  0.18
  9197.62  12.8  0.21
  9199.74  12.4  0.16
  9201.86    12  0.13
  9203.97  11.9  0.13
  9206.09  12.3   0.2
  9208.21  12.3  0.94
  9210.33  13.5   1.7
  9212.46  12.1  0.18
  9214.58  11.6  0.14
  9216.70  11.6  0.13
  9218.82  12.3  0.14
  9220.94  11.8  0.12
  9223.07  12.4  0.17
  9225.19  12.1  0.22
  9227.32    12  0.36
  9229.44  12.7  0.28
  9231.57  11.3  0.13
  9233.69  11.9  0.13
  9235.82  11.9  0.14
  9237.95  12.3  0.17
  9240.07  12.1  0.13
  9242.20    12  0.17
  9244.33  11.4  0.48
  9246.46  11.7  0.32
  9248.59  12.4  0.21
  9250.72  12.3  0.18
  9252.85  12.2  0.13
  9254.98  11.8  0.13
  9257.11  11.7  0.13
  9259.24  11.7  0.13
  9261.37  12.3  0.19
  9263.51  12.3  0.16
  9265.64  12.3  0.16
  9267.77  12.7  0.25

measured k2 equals 2.45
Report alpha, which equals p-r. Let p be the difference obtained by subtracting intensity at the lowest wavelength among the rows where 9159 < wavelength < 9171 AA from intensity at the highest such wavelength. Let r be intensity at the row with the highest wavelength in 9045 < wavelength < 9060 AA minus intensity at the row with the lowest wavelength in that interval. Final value -0.2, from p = -0.3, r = -0.10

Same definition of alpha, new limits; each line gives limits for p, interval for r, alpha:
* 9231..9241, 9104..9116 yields 0.7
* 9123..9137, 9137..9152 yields -0.9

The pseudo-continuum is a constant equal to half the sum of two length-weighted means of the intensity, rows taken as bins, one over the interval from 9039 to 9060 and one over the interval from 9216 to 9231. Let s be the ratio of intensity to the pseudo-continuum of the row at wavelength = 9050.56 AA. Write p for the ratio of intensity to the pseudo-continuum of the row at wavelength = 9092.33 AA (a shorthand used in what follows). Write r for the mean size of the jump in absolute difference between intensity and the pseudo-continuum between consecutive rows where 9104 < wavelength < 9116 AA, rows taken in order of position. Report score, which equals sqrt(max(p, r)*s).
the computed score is 1.02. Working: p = 1.01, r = 0.30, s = 1.030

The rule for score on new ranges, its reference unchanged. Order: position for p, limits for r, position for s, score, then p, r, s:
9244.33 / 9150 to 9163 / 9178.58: 0.96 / 0.91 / 0.17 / 1.014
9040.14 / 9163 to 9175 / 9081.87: 1.02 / 1.03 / 0.21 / 1.006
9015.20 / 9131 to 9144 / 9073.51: 1.00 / 0.96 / 0.26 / 1.054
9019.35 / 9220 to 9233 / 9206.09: 0.97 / 0.97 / 0.48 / 0.982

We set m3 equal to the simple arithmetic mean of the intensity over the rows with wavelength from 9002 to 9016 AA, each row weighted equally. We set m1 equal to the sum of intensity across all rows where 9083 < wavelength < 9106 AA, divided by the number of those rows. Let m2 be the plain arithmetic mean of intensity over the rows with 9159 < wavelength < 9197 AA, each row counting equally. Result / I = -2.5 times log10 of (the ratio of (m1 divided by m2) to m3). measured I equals 2.66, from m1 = 13.0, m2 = 12.4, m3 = 12.19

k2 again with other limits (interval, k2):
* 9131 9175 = 2.53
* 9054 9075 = 2.62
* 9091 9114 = 2.60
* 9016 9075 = 2.56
